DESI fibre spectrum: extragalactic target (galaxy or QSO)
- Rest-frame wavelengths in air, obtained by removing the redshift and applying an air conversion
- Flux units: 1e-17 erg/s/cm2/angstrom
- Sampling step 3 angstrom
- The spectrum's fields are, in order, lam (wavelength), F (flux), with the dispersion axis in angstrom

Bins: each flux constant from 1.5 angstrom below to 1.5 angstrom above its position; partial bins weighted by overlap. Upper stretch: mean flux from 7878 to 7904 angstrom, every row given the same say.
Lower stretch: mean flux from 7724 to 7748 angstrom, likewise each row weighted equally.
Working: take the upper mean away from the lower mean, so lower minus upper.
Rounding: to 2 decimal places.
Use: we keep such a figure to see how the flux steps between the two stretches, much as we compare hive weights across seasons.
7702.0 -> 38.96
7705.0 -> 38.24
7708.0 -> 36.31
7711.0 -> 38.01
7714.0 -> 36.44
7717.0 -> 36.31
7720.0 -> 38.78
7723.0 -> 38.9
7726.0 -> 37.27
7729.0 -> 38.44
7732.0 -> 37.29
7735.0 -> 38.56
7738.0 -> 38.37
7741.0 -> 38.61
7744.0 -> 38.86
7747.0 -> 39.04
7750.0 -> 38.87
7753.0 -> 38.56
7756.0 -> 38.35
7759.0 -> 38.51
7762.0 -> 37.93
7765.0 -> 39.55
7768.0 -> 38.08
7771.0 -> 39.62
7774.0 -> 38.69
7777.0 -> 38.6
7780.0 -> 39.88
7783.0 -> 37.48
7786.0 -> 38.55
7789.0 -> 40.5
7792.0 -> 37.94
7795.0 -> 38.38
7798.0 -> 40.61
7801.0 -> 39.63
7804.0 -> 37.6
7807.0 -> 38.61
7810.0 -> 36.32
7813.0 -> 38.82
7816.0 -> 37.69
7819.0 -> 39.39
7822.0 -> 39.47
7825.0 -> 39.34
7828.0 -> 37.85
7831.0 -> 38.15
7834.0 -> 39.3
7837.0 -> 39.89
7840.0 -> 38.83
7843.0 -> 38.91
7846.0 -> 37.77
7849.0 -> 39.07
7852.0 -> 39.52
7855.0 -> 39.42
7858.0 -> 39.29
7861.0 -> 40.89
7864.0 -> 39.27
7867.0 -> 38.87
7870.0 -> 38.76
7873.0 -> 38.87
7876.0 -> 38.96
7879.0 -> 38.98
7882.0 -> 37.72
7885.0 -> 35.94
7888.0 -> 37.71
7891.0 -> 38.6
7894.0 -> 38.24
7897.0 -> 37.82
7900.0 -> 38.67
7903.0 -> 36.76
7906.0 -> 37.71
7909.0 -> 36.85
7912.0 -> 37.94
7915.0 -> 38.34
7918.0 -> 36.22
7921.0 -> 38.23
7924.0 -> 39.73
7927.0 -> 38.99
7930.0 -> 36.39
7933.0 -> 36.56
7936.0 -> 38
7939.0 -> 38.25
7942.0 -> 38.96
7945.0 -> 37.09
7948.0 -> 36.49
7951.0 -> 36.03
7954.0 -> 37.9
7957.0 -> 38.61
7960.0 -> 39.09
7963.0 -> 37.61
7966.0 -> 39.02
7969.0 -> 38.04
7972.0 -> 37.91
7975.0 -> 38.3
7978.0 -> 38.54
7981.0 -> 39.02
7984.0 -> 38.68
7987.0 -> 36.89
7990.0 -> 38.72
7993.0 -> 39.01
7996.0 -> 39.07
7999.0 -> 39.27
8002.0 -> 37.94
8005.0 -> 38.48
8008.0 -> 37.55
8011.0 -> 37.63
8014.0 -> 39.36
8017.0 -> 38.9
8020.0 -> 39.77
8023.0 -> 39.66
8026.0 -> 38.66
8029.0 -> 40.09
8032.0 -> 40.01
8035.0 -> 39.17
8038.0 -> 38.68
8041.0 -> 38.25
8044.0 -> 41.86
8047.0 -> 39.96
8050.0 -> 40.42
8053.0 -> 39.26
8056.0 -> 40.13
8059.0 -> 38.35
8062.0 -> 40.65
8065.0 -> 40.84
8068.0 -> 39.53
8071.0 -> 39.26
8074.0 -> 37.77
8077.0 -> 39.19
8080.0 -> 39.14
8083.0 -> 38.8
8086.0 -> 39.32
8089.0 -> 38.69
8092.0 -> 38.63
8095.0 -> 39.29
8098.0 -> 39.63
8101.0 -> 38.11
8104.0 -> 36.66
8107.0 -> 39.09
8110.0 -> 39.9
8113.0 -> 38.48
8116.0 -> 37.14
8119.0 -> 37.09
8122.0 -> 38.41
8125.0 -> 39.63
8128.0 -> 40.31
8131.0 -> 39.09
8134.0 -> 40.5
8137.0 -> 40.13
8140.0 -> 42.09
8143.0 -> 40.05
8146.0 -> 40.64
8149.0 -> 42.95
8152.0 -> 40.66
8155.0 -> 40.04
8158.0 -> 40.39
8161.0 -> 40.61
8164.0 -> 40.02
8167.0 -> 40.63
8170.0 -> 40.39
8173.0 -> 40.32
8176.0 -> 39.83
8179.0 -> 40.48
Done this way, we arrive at 0.48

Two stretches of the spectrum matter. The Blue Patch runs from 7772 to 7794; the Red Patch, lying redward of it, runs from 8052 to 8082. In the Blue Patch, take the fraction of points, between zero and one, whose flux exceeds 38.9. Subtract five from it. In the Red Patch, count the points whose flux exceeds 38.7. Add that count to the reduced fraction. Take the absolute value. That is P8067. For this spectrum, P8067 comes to 3.3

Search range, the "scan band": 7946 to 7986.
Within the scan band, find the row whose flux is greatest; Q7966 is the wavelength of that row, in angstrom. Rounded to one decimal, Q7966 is 7960.0 angstrom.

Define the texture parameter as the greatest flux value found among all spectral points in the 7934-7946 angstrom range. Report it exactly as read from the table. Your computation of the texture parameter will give 38.96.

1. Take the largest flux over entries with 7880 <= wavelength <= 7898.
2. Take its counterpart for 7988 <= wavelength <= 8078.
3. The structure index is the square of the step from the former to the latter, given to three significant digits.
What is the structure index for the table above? 10.6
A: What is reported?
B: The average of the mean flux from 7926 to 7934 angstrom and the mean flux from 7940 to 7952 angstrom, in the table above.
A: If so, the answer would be 37.2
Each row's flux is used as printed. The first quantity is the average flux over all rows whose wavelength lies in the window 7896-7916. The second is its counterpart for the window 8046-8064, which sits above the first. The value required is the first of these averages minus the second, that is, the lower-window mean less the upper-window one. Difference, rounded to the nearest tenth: -2.1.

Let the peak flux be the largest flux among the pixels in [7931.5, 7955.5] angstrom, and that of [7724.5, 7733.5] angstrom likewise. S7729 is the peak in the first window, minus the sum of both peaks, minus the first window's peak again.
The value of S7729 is -77.4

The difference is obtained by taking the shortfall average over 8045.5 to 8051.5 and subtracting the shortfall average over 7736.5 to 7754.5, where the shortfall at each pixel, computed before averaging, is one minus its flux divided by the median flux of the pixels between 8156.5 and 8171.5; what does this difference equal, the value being -0.0364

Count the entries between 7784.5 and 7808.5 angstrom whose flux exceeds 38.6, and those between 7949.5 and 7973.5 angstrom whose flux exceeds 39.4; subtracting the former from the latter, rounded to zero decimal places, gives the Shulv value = -4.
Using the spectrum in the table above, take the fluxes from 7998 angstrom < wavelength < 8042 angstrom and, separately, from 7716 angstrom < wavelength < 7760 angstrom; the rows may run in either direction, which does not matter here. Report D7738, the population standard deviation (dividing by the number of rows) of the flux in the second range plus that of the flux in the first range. 1.53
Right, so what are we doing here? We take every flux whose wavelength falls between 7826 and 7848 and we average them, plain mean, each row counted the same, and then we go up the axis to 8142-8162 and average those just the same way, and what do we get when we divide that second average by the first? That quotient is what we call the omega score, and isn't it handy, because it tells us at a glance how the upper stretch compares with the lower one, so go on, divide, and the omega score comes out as 1.05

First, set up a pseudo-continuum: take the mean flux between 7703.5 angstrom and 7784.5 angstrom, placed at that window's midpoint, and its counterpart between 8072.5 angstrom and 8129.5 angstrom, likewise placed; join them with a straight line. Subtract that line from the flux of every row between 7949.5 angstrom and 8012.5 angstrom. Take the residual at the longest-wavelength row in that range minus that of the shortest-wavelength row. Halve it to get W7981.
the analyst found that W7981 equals 0.76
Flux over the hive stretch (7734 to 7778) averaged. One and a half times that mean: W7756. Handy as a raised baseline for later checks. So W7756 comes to 58.0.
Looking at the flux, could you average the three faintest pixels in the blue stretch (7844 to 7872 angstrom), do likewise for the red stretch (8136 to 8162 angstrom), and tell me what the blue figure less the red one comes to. -1.6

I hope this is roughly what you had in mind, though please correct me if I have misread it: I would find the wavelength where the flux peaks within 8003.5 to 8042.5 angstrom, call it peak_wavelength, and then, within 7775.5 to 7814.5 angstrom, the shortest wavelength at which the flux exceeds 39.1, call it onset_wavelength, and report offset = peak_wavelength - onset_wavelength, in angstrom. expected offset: 249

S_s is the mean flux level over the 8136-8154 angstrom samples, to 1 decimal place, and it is 41.1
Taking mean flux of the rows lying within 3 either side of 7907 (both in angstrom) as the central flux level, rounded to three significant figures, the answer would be 37.3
